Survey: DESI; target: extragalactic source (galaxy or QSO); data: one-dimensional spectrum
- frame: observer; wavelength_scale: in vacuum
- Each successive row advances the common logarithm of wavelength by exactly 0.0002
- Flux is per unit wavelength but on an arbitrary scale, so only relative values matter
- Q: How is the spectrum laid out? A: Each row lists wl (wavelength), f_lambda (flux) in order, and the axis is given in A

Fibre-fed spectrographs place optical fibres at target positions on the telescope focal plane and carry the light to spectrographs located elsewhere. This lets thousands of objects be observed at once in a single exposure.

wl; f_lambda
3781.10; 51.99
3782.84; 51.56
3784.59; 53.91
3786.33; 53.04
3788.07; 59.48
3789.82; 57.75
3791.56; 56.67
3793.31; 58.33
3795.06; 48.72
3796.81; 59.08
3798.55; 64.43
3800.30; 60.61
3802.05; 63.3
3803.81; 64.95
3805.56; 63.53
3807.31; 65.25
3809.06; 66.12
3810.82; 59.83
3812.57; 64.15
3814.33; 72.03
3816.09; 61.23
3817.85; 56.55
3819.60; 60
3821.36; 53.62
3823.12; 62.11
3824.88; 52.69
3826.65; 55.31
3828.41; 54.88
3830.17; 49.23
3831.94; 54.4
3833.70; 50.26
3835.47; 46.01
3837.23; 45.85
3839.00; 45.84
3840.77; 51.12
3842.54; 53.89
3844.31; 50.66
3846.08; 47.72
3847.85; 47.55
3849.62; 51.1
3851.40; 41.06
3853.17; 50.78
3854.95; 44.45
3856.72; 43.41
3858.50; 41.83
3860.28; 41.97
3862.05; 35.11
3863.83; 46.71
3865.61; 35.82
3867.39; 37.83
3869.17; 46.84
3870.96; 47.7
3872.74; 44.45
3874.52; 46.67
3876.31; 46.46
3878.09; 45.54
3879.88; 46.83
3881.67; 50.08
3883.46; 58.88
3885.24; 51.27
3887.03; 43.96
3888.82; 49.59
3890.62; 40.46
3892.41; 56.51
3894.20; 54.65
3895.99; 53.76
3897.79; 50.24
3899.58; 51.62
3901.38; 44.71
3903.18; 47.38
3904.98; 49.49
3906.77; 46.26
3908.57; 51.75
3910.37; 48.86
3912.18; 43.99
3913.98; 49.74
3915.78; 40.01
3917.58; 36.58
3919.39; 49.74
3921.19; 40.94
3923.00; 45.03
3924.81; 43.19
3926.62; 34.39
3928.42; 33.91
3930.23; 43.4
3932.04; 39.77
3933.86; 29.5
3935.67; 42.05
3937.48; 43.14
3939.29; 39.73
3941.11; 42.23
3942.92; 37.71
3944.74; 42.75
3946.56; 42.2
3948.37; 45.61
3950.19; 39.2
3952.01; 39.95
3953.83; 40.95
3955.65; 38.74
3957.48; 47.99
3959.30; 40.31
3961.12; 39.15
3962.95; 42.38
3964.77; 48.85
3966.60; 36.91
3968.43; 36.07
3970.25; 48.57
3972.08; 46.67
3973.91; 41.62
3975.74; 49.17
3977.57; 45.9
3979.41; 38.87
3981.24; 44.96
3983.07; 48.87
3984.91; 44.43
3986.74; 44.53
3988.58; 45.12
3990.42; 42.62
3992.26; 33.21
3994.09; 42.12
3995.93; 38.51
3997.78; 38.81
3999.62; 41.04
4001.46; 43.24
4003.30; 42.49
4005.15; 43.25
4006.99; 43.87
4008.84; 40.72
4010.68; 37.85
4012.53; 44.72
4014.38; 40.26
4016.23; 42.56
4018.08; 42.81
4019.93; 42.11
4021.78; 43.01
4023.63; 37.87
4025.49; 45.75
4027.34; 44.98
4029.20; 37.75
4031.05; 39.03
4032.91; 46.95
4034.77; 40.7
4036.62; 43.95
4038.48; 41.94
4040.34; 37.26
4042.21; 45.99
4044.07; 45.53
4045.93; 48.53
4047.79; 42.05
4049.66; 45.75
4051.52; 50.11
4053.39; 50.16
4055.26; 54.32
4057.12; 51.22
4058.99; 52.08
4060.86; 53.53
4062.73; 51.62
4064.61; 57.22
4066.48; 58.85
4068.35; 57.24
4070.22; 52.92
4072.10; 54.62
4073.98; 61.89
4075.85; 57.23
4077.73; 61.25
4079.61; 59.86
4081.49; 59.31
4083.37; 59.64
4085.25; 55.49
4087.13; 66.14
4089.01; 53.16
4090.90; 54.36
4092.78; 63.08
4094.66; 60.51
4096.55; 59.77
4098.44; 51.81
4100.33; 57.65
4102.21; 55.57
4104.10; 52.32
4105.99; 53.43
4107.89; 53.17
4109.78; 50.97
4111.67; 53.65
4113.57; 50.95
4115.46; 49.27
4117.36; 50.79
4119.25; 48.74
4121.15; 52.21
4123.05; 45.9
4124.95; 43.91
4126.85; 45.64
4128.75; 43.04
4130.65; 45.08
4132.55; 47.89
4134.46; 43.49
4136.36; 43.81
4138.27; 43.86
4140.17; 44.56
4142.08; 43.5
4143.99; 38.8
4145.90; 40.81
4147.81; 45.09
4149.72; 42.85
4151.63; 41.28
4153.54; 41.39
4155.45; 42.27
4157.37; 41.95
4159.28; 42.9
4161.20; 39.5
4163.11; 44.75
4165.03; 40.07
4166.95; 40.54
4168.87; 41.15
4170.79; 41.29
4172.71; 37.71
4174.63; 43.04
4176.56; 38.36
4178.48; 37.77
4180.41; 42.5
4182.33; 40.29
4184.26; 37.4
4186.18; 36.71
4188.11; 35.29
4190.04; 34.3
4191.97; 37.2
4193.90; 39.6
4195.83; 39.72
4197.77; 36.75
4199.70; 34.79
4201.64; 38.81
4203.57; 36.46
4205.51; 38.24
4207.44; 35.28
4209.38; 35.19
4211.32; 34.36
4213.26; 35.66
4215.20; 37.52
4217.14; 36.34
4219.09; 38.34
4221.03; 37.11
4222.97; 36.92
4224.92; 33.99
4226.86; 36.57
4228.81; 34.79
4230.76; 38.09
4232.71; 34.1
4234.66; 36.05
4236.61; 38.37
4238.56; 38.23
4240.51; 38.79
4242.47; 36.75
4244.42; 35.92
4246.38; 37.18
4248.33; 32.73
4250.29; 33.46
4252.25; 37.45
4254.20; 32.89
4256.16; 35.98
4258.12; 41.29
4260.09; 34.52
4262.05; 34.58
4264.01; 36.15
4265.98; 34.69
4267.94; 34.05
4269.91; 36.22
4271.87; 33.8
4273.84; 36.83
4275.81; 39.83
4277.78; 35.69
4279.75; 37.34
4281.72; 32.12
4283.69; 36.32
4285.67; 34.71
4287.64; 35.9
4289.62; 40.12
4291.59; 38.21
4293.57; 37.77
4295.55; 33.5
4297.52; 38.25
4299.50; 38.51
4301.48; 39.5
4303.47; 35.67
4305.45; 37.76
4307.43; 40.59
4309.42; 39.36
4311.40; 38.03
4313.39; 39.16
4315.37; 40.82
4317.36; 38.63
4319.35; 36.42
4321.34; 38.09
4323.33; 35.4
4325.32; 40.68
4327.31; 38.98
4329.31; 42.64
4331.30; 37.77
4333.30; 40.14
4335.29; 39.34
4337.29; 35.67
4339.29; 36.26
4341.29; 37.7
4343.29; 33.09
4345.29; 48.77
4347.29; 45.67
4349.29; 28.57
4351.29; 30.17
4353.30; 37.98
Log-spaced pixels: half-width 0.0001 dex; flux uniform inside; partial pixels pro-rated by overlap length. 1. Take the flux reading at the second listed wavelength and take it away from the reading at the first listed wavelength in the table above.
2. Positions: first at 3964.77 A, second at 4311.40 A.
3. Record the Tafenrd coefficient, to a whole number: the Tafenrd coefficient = 11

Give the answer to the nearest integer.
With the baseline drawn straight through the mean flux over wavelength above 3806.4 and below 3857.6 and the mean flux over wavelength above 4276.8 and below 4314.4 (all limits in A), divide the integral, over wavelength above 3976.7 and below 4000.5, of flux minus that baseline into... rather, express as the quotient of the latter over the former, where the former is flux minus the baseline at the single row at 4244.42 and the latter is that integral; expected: 44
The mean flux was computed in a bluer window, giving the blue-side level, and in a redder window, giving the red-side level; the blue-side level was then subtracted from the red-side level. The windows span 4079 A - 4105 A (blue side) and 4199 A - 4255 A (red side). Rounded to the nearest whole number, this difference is -22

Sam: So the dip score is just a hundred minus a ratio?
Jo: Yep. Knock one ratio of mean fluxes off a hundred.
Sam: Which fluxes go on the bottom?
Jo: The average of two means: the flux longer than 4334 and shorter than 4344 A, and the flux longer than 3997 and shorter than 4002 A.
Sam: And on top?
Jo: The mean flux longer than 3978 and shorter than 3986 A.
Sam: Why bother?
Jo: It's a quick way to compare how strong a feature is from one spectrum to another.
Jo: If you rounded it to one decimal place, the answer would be 98.9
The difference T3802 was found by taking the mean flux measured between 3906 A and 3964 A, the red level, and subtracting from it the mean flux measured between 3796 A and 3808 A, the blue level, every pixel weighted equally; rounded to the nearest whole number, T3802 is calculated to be -21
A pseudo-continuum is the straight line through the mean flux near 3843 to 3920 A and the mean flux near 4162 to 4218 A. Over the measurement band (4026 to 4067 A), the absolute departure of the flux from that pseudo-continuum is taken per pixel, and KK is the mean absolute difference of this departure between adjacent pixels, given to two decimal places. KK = 2.45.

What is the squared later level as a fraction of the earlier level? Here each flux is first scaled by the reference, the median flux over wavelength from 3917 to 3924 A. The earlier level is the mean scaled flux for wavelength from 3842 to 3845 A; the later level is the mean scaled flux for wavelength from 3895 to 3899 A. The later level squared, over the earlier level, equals 1.2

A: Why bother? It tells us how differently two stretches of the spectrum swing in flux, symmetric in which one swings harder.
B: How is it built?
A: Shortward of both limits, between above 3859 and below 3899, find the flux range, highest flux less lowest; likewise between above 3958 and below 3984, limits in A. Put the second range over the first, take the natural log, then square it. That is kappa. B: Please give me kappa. 0.35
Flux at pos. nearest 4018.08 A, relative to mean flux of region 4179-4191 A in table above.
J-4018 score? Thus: 1.13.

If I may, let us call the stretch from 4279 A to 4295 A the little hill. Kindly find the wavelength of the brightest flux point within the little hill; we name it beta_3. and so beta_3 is 4289.62 A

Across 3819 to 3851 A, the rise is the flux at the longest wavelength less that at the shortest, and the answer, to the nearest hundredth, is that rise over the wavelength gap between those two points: -0.30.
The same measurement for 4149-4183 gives -0.08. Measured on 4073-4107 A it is -0.26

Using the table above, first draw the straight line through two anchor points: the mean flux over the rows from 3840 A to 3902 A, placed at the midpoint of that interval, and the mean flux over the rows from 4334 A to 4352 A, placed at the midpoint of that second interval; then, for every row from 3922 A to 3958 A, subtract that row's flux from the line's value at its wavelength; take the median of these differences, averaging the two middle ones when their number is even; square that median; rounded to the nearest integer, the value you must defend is 17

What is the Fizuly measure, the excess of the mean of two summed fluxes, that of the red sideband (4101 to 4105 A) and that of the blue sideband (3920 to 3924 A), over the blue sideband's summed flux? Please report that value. 11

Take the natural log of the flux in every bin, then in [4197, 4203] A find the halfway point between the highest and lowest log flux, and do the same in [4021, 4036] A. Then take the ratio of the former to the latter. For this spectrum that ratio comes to 0.96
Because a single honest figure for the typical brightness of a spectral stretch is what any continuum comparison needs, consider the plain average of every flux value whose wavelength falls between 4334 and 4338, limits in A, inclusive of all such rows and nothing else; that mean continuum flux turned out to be 38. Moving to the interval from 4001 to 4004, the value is 43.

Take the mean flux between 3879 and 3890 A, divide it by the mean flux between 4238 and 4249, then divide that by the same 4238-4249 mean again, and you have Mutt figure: 0.037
